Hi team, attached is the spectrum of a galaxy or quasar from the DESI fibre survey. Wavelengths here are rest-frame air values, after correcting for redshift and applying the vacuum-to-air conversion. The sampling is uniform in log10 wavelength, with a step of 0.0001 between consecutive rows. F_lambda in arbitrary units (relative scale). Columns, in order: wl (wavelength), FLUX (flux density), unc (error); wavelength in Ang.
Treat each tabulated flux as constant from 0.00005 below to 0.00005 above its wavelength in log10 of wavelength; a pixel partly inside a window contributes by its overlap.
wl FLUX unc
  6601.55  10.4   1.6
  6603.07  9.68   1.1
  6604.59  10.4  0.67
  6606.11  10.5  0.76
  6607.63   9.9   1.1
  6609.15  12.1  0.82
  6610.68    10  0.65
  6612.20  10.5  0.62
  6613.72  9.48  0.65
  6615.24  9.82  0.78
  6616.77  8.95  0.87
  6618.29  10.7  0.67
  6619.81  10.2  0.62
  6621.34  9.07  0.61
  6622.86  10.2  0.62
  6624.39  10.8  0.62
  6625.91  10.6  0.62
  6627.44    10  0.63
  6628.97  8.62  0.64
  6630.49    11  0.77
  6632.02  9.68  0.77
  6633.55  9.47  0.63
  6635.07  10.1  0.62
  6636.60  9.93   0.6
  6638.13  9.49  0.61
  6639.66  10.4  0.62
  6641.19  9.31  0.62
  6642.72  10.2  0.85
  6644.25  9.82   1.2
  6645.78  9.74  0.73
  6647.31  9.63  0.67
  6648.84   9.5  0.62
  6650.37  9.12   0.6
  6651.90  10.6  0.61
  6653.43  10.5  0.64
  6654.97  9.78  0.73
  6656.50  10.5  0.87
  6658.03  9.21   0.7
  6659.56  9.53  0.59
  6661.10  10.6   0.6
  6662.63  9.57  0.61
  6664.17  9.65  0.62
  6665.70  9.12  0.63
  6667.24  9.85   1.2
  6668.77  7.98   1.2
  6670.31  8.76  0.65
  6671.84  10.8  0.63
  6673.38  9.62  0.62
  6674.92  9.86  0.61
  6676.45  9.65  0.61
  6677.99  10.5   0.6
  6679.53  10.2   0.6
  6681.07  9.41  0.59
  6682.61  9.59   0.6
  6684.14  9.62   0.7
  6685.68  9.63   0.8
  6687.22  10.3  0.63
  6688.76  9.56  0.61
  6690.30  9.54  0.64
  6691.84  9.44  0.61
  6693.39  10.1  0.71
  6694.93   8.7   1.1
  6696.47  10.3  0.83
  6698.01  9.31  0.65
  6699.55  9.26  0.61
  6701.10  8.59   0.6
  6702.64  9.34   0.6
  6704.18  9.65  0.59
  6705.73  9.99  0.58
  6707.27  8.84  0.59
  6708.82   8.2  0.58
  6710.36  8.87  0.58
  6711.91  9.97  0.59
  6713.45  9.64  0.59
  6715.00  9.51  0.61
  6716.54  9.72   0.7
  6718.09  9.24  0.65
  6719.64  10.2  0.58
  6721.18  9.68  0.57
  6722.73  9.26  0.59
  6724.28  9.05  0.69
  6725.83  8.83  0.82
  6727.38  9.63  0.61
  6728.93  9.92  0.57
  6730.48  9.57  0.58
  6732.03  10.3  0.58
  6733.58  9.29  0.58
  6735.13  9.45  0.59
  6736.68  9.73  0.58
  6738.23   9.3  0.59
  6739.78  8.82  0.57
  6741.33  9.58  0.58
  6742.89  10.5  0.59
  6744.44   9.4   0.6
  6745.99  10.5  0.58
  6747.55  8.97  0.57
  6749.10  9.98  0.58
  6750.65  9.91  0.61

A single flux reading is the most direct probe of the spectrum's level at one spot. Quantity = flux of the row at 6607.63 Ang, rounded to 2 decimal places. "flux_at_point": 9.90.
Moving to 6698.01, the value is 9.31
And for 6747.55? 8.97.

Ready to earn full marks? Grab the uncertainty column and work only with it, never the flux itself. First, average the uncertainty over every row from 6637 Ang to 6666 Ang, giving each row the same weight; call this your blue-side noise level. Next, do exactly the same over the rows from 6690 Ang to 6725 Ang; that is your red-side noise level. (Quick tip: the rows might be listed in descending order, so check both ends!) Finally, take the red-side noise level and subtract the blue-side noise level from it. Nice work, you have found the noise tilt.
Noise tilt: -0.045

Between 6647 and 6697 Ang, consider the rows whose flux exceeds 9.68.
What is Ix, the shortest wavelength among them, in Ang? 6651.90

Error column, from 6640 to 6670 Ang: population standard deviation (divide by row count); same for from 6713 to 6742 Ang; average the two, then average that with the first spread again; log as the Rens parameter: 0.17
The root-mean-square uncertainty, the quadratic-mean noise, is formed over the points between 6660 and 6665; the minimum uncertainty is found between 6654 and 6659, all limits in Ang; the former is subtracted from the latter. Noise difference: 0.090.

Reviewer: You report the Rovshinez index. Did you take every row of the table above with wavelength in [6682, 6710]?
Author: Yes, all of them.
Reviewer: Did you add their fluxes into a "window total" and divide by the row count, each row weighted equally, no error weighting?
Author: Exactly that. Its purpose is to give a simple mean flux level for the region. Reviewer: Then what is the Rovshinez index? 9.4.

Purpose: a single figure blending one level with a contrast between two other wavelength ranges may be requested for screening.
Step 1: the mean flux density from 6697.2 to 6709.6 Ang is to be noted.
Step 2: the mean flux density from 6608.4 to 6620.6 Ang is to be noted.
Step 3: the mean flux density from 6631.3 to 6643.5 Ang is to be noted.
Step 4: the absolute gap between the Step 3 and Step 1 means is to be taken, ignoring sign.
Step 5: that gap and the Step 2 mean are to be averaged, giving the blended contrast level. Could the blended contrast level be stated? 5.4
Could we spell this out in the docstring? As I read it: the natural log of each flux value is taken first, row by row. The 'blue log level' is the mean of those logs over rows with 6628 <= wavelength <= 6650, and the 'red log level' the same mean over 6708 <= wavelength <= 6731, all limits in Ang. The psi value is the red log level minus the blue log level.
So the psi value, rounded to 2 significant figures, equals -0.037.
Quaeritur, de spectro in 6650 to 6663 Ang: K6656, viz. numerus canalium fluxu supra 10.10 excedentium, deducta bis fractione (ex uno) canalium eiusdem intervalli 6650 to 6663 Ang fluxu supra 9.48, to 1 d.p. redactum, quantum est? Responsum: 2.4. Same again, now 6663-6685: 1.6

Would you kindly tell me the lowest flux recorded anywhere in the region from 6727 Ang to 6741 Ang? 8.82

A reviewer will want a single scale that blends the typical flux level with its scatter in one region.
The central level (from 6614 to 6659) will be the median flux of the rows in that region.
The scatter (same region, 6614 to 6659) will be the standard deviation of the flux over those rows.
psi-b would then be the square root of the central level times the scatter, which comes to 2.4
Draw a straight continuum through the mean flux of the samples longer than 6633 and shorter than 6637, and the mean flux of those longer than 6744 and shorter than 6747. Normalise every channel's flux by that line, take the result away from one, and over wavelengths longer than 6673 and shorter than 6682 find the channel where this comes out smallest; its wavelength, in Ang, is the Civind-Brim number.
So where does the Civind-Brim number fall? 6677.99 Ang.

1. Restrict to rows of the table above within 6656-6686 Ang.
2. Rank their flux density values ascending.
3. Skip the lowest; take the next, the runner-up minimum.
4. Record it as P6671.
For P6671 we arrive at 8.76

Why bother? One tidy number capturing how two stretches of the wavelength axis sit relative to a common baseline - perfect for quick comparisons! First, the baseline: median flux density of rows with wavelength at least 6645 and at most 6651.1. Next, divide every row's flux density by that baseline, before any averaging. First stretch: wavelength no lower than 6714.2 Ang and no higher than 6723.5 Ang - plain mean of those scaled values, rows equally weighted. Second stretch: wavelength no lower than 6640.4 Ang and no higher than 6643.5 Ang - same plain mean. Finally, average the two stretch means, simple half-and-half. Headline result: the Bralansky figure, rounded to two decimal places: 1.01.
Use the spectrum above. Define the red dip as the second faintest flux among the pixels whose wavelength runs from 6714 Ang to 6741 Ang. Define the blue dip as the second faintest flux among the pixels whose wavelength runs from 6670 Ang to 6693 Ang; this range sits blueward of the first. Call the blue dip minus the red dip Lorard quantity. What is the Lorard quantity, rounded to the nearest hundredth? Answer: 0.58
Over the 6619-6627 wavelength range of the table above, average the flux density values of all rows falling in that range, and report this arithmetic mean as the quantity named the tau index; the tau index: 10.2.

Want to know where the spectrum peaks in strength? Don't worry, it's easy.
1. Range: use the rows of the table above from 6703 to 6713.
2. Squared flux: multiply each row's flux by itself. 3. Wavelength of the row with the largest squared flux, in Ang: 6705.73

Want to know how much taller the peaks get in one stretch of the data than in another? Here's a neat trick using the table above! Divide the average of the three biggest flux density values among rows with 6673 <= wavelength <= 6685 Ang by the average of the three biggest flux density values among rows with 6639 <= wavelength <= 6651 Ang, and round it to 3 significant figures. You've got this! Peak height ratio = 1.00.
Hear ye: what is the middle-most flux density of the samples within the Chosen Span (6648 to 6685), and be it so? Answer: 9.6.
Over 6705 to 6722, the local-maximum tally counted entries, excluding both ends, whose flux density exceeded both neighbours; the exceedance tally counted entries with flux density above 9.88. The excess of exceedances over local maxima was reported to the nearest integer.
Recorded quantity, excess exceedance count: 0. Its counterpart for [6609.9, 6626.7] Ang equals 3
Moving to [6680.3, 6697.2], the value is 1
